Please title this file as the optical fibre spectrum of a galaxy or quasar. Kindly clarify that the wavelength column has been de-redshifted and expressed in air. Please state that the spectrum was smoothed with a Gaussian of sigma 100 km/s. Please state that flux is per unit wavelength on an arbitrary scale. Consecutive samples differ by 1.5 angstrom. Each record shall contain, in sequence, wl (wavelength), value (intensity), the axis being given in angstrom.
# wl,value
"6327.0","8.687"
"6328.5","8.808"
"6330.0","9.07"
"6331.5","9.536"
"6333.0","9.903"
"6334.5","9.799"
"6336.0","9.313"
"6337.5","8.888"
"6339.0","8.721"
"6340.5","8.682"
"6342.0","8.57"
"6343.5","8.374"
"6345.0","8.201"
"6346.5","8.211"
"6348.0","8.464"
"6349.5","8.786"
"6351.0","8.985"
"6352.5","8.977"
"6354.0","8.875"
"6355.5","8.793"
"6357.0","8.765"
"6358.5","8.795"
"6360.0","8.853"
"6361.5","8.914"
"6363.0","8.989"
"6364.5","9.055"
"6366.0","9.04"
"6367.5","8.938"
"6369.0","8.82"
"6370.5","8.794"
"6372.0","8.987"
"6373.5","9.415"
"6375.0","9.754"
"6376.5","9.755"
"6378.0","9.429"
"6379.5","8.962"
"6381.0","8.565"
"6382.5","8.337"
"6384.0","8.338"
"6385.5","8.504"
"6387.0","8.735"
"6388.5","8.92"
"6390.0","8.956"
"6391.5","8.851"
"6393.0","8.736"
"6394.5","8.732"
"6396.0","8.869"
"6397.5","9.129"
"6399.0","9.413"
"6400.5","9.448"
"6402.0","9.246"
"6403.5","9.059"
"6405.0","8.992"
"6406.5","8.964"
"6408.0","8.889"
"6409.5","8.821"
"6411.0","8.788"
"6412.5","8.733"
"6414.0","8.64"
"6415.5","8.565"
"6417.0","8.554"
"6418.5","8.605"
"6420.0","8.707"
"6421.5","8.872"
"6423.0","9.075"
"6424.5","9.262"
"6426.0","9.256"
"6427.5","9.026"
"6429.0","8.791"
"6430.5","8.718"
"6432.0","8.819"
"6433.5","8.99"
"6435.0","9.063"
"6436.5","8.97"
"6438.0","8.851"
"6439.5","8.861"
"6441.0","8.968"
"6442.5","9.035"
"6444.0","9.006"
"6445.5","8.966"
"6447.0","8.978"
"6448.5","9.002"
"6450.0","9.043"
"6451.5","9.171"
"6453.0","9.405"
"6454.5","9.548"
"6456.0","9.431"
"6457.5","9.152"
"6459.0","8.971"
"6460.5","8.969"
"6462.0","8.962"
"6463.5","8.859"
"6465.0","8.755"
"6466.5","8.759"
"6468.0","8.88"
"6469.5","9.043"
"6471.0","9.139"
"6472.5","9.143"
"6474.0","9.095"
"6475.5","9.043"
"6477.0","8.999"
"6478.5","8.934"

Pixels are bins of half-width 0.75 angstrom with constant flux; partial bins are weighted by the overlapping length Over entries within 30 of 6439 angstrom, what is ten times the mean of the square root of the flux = 29.9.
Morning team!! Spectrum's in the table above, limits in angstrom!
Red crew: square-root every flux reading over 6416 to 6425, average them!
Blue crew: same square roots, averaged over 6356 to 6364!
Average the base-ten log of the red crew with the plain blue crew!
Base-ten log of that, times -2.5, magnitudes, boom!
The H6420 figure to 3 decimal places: -0.592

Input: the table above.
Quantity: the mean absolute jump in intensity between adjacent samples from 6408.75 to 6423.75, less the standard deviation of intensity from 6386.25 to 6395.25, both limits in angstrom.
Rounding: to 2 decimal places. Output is -0.01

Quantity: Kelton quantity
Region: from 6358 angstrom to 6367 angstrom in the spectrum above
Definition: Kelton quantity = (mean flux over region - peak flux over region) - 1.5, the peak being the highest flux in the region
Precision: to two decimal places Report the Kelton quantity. -1.61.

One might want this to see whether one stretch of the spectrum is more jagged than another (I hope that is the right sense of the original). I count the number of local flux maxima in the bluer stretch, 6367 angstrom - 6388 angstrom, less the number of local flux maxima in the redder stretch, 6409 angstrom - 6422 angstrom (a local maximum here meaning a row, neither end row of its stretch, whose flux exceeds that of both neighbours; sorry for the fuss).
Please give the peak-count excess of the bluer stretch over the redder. 1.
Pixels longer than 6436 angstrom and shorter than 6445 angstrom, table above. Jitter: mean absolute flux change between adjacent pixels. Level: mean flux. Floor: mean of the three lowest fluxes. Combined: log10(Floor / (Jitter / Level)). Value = 3.1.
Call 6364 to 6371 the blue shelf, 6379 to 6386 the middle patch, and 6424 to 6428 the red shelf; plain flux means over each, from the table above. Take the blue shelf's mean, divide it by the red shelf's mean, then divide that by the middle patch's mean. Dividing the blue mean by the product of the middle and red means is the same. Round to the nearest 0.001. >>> 0.114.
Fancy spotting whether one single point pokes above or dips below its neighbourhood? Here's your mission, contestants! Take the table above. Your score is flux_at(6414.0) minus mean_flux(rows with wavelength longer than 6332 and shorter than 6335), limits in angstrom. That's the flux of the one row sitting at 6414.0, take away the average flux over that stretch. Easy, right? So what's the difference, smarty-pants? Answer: -1.2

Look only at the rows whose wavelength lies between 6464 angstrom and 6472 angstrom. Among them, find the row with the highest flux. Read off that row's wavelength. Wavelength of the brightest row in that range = 6471.0 angstrom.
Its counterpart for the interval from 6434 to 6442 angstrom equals 6435.0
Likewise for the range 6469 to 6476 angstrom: 6472.5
